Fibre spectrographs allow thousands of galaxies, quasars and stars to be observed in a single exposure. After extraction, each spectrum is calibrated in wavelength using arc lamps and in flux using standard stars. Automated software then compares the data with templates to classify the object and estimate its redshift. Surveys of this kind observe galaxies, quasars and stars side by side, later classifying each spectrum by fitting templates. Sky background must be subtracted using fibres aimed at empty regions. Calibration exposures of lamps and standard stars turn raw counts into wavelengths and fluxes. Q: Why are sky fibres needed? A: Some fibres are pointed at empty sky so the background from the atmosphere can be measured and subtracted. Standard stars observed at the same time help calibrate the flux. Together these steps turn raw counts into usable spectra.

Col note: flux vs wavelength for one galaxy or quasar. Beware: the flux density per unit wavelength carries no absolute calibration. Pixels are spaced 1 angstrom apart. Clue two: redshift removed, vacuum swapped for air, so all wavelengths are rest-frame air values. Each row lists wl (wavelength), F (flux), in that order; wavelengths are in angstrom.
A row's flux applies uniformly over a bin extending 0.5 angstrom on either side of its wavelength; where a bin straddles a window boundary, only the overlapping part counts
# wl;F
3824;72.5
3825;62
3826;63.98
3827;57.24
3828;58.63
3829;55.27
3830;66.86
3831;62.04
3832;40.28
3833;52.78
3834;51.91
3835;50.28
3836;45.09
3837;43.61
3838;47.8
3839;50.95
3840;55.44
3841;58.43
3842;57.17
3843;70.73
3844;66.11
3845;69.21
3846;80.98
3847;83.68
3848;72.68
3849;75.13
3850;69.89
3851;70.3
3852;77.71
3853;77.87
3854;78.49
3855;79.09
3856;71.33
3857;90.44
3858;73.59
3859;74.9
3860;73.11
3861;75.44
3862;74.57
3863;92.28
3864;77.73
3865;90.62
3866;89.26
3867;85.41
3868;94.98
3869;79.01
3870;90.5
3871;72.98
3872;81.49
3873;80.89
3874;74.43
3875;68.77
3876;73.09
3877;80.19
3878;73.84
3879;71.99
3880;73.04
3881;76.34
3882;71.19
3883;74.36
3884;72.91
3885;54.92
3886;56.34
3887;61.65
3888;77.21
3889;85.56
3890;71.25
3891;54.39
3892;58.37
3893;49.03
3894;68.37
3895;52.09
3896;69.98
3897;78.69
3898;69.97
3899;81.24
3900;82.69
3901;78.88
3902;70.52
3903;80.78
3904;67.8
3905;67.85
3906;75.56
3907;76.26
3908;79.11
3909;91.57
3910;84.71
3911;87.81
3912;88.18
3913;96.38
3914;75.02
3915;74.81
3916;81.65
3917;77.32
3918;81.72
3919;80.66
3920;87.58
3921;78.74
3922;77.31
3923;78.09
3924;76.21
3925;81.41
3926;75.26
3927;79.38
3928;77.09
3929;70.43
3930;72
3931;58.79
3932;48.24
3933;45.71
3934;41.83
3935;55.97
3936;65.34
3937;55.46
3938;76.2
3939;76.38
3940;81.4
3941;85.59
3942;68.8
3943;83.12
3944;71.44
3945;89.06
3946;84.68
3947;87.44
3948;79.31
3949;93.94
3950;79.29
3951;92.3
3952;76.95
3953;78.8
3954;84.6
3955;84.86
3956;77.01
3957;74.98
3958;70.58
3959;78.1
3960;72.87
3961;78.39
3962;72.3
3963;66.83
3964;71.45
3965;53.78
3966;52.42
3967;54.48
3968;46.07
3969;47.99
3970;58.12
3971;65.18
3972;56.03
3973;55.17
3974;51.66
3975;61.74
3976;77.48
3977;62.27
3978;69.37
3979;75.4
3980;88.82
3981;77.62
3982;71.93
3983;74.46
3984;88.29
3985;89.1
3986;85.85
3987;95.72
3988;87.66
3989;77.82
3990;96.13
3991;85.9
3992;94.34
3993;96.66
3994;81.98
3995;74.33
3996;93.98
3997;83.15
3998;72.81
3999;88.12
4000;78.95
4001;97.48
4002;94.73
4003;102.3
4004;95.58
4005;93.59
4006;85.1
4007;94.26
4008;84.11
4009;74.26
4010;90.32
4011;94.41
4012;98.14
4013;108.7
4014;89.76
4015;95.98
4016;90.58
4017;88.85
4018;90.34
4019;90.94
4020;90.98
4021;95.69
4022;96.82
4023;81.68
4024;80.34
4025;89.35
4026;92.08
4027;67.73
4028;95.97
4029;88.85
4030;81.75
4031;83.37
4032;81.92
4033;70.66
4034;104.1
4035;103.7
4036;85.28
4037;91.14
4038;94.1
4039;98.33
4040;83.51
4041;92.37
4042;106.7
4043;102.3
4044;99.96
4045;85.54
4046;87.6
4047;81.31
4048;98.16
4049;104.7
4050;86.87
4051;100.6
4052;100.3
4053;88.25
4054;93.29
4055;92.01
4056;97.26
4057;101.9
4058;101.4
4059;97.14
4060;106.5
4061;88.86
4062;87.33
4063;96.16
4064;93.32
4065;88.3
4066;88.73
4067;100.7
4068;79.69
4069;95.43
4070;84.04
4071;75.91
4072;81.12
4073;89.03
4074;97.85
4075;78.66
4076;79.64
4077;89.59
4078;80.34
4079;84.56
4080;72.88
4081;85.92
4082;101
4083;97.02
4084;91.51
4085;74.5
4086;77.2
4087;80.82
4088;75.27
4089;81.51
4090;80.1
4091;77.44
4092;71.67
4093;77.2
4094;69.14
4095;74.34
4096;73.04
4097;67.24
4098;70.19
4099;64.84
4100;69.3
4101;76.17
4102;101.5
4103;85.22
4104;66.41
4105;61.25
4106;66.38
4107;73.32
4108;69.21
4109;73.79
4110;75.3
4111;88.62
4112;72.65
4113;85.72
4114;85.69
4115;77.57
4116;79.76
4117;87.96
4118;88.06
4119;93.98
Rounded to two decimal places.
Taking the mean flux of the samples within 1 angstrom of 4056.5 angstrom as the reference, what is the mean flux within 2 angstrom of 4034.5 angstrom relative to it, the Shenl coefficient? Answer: 0.91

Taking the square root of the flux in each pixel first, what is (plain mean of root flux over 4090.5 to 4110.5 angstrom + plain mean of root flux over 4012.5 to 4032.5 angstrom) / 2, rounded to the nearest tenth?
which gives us 9.0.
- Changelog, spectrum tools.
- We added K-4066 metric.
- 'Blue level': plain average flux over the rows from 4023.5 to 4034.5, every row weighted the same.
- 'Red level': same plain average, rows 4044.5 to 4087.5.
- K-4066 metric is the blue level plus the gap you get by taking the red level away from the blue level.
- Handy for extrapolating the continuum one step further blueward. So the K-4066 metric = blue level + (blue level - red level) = 80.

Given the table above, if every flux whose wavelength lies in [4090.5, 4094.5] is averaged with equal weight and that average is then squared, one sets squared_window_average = 5456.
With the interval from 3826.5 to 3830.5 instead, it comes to 3540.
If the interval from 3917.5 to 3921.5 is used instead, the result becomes 6753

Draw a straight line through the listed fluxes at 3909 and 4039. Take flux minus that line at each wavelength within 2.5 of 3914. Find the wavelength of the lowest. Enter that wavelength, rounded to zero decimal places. 3915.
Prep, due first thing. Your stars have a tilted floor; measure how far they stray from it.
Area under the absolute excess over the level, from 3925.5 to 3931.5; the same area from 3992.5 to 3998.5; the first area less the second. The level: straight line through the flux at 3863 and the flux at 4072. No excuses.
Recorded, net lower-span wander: 51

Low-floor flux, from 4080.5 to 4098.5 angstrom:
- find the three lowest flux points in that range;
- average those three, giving 69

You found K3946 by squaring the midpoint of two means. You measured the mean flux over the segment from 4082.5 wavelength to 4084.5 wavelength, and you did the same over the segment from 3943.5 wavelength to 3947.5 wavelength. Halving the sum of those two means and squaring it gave 7869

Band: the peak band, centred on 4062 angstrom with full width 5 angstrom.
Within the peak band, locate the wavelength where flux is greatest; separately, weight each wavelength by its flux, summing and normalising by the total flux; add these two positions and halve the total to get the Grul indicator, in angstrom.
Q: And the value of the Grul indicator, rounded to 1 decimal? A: 4061.0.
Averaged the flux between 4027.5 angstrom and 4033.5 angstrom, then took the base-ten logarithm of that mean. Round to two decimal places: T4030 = 1.92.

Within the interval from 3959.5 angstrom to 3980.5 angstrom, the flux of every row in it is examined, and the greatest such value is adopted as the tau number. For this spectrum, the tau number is 88.82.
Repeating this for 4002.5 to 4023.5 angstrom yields 108.7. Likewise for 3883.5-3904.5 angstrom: 85.56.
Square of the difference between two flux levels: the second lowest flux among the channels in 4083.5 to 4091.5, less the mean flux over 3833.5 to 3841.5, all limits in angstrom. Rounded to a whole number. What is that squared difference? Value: 617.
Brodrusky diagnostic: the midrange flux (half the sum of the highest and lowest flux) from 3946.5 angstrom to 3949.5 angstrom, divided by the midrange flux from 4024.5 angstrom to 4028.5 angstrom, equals 1.06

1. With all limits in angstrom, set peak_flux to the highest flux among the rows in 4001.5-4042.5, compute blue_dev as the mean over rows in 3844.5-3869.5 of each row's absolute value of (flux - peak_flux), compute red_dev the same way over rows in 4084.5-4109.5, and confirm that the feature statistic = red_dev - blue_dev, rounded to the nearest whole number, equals 5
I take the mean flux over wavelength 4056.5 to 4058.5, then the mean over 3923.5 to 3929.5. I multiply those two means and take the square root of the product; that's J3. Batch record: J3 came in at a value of 88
